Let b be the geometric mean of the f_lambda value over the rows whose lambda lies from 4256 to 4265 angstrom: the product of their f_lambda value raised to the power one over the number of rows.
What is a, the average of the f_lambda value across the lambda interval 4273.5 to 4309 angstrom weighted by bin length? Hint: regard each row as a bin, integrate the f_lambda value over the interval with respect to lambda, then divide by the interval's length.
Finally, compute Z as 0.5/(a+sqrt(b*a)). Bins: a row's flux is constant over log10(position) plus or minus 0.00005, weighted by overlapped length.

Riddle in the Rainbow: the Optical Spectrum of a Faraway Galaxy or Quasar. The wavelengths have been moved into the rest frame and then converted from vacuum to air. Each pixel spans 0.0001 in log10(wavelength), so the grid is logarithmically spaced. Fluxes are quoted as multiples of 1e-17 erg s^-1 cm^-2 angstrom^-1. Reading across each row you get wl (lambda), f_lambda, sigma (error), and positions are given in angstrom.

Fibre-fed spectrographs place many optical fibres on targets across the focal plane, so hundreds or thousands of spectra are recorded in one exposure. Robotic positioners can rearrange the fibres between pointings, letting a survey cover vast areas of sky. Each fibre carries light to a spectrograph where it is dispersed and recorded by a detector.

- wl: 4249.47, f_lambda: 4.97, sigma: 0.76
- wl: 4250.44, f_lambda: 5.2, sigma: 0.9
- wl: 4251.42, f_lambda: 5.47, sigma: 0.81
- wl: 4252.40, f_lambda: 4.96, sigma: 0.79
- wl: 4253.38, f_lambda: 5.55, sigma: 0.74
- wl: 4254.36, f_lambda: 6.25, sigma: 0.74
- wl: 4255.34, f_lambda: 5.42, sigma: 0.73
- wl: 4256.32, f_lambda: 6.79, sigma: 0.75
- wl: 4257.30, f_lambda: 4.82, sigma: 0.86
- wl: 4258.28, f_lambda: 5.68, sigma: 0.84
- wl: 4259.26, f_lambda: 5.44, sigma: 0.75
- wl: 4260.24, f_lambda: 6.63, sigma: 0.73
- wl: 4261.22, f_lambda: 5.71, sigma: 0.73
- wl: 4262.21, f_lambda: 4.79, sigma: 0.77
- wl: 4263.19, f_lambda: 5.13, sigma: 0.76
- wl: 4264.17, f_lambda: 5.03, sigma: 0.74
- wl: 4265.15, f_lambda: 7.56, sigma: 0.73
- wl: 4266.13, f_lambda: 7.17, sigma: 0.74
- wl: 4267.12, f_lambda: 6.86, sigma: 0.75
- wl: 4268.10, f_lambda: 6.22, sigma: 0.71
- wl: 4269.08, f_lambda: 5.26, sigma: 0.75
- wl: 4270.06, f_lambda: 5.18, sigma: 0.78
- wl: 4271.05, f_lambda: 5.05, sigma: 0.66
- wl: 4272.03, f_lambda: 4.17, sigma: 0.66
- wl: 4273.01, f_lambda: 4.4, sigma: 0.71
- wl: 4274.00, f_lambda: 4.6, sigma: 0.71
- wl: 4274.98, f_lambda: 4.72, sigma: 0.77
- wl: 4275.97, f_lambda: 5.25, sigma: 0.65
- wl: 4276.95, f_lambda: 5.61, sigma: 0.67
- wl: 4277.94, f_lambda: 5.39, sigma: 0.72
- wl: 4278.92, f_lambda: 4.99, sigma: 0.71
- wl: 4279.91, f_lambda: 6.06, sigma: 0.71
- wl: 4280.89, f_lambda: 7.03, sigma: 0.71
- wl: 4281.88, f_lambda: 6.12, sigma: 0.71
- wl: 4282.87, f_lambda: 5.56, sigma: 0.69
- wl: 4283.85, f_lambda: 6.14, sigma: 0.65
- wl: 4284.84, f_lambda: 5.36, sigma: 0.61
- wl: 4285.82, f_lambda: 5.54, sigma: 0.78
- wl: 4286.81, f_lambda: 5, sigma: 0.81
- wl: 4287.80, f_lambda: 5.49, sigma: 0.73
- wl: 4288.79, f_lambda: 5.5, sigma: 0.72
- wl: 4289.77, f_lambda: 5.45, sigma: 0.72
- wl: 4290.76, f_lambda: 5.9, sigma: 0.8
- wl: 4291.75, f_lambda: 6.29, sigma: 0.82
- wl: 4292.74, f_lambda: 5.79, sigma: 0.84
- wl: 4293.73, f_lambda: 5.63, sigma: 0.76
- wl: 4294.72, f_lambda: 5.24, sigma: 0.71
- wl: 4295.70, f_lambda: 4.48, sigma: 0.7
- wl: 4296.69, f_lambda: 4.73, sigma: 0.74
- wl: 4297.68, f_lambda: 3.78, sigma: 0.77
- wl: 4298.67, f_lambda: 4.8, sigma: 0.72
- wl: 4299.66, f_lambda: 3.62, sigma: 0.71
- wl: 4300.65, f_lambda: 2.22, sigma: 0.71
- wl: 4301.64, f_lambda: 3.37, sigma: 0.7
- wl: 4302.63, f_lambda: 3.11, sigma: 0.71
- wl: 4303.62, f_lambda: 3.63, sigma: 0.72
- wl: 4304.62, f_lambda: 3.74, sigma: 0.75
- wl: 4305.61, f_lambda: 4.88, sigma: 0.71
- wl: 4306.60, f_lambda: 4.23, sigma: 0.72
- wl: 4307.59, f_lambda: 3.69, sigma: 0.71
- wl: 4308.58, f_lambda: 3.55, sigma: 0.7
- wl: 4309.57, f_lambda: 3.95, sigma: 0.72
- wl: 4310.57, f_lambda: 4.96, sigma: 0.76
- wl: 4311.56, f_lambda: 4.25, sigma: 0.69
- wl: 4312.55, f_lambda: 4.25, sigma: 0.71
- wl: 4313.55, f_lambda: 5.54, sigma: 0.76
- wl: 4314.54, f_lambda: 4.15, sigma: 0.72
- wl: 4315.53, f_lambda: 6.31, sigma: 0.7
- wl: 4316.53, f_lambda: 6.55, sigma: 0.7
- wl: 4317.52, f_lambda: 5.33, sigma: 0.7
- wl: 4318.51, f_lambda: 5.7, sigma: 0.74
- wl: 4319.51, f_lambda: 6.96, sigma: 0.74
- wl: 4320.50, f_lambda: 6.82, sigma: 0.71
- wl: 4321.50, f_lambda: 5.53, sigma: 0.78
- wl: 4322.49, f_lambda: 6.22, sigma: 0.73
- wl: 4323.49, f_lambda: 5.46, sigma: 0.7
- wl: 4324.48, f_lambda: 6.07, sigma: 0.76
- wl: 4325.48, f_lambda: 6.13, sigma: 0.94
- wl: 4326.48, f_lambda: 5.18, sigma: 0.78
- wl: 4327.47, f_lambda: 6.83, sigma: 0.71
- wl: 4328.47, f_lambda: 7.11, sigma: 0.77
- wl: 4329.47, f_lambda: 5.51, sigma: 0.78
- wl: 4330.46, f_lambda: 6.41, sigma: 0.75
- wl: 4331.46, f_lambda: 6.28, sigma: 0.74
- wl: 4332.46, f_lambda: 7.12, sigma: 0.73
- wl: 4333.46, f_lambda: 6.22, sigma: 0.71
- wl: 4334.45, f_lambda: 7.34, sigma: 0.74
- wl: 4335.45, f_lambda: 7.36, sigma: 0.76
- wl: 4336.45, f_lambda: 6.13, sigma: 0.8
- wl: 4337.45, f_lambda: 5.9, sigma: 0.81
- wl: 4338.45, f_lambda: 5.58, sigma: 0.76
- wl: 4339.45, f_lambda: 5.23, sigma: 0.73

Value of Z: 0.049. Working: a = 4.9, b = 5.52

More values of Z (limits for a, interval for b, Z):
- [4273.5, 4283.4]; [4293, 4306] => 0.049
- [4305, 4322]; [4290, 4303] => 0.051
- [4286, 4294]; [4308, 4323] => 0.045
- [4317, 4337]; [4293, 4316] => 0.044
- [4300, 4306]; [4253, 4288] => 0.064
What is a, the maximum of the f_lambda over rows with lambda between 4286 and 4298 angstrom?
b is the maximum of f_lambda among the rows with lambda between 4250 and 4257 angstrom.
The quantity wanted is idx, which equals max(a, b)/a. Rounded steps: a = 6.29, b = 6.79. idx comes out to 1.08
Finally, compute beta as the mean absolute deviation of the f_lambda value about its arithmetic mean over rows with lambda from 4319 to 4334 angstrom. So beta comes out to 0.50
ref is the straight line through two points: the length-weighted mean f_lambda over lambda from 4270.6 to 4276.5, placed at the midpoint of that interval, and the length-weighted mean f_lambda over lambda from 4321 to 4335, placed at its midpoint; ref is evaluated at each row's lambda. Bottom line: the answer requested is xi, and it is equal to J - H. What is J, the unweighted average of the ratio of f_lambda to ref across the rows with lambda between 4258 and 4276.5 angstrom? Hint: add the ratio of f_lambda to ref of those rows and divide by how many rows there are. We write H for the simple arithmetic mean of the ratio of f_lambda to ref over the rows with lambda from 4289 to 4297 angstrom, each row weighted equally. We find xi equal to 0.19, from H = 1.0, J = 1.22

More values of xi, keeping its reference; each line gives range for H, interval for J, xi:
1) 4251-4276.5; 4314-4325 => -0.27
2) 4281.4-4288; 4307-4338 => -0.17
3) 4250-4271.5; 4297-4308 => -0.65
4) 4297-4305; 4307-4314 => 0.10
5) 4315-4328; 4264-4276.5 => 0.19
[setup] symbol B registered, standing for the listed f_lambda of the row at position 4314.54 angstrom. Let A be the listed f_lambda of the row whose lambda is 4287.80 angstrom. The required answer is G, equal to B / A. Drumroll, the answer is 0.76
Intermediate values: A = 5.49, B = 4.15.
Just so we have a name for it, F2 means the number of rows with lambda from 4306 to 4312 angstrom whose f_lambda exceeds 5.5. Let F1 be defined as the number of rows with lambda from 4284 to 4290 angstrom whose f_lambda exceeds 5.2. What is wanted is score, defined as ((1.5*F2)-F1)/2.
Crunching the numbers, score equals -2.5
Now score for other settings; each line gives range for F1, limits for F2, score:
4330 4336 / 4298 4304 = -3.0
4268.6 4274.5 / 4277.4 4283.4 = 2.5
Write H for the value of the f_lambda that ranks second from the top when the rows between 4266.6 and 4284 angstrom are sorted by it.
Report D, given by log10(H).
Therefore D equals 0.84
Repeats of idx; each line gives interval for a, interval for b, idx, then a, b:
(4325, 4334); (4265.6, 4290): 1.01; 7.12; 7.17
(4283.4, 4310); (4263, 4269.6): 1.20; 6.29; 7.56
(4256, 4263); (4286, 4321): 1.03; 6.79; 6.96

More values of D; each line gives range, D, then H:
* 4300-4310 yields 0.63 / 4.23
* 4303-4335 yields 0.85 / 7.12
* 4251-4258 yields 0.80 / 6.25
